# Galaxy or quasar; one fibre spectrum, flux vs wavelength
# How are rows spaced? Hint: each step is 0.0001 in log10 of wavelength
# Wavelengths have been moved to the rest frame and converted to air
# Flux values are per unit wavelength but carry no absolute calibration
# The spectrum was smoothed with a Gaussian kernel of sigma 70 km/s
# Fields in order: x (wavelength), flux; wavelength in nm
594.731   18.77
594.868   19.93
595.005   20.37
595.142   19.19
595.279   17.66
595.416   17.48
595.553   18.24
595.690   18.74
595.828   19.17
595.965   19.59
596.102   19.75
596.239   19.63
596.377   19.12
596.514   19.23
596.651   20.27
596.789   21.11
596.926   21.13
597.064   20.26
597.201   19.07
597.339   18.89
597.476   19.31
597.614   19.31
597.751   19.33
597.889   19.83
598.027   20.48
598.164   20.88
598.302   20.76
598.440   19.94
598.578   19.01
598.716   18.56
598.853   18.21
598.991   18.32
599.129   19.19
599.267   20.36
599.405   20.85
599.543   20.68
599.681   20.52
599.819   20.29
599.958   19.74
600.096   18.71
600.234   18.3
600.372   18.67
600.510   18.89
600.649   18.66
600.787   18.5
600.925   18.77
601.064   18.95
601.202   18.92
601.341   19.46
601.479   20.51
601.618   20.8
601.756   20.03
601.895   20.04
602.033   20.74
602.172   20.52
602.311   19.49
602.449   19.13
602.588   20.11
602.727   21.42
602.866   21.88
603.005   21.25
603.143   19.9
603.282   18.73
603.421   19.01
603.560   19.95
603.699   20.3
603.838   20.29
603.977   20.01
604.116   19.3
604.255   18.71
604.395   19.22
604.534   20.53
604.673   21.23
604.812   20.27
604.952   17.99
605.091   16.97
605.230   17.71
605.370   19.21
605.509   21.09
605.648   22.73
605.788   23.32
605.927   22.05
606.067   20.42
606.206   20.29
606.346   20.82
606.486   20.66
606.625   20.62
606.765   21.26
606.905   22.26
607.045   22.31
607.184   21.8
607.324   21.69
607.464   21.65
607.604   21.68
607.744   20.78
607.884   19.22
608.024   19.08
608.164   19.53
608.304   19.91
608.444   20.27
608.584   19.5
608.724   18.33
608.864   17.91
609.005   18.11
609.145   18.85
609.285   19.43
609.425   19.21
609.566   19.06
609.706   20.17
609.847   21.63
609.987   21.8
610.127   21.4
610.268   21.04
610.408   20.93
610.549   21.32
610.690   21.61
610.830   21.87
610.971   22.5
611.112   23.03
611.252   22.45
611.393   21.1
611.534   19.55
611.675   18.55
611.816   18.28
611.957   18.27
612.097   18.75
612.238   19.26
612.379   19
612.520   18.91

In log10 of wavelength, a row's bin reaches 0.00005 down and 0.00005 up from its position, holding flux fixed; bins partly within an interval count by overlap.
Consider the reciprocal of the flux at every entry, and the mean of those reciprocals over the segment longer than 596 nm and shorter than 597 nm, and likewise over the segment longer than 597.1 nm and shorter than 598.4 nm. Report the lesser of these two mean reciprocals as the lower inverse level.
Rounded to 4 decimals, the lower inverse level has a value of 0.0500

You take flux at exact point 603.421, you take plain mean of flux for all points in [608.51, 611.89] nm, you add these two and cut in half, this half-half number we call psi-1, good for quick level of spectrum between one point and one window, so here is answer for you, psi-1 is 19.7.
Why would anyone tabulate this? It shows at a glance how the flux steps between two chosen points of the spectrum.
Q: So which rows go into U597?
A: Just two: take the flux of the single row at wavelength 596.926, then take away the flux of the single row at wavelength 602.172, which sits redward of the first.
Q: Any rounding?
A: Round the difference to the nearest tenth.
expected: 0.6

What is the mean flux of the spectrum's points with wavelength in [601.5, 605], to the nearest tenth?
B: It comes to 20.0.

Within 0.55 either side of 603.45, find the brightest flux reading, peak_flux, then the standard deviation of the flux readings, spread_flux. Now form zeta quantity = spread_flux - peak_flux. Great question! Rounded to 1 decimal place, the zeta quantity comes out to -20.5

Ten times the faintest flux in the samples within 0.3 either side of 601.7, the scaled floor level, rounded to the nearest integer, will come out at 200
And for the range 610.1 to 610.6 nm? 209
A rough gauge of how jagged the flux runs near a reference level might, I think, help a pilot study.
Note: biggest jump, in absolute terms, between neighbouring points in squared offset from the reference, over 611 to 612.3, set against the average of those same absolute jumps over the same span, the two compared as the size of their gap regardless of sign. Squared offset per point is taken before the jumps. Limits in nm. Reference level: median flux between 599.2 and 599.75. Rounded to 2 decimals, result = 1.36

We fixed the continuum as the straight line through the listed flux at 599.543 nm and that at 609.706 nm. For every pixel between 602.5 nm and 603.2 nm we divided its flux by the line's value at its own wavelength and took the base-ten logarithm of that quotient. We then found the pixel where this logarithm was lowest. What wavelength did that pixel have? 603.143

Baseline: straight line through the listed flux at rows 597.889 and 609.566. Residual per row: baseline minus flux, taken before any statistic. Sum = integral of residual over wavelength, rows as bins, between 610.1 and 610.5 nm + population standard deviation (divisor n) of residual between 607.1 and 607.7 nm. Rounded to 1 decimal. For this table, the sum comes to -0.8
